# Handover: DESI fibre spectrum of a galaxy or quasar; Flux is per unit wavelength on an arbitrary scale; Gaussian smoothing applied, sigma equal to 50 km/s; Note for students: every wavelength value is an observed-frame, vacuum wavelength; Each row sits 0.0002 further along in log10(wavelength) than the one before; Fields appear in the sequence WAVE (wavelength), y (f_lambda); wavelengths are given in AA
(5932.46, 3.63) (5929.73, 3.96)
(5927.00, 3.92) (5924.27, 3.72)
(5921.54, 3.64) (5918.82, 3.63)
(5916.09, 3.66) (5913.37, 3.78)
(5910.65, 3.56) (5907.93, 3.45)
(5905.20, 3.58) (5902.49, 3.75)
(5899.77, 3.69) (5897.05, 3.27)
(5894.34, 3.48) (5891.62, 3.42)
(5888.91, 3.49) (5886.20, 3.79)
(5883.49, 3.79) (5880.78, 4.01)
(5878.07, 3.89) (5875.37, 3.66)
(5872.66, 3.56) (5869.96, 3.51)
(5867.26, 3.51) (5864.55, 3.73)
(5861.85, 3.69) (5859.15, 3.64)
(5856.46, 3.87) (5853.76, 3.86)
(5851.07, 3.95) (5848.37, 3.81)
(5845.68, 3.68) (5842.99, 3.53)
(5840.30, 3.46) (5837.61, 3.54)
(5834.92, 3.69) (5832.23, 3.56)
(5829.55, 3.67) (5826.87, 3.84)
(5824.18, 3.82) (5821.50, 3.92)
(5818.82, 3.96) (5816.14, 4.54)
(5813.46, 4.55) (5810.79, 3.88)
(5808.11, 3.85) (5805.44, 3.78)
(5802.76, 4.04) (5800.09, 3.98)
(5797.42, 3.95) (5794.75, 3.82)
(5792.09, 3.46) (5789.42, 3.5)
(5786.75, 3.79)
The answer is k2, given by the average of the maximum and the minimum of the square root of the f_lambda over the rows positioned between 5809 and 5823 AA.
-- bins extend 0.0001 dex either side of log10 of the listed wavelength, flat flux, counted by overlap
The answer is 2.05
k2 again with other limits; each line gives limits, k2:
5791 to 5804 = 1.94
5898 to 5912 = 1.90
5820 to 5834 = 1.93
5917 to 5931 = 1.95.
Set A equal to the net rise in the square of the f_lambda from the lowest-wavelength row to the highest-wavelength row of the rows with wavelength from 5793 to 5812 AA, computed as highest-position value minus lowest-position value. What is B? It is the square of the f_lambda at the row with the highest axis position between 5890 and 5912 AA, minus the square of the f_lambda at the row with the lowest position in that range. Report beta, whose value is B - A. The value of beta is 1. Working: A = 0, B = 1.0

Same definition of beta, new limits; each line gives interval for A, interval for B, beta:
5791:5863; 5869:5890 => -2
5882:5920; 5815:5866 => -6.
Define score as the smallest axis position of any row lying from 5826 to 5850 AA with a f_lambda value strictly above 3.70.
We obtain 5826.87 AA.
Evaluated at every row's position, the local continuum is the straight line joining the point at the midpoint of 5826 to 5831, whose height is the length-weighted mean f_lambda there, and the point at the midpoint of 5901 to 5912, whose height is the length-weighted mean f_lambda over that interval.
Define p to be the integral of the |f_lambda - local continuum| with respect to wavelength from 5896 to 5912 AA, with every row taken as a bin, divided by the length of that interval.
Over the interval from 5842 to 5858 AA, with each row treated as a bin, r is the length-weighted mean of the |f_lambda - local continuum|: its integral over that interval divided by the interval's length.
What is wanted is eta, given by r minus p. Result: 0.03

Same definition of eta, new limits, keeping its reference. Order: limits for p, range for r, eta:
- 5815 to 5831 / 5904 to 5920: -0.13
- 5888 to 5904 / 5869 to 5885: 0.00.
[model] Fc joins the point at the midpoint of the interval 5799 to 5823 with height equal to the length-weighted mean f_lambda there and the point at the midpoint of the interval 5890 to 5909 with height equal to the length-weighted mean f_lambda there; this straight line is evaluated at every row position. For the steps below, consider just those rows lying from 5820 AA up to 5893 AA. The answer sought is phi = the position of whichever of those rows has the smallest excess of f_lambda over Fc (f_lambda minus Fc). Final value 5840.30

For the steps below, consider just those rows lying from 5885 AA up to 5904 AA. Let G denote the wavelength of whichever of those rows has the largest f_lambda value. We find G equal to 5886.20 AA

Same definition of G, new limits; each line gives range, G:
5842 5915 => 5880.78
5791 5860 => 5813.46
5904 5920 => 5913.37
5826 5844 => 5826.87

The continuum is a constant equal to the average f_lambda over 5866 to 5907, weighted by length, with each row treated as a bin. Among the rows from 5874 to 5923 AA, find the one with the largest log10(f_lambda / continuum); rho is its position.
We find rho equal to 5880.78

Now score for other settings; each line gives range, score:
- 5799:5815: 5800.09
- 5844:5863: 5848.37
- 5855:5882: 5856.46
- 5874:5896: 5878.07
